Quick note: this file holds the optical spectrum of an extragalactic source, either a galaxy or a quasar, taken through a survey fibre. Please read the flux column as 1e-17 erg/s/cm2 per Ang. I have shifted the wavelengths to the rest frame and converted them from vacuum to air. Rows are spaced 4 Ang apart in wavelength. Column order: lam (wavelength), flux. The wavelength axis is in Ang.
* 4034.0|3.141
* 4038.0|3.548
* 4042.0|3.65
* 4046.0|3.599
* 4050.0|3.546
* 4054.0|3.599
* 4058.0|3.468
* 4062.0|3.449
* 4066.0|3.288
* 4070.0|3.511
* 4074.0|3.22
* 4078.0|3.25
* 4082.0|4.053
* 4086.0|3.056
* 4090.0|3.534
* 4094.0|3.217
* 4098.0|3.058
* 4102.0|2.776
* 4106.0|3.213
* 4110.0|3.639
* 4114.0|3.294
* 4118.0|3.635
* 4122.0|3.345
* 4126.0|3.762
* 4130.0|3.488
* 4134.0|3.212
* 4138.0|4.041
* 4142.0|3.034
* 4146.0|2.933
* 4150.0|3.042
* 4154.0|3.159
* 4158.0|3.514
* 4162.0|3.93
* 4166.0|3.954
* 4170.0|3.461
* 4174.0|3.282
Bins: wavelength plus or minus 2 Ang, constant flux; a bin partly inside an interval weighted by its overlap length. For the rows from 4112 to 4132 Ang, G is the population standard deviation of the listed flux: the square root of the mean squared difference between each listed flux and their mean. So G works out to 0.18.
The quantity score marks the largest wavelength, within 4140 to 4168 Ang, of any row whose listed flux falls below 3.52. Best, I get 4158.0 Ang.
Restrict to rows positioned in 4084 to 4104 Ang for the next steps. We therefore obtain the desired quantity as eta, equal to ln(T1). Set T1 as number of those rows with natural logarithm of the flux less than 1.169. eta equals 1.4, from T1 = 4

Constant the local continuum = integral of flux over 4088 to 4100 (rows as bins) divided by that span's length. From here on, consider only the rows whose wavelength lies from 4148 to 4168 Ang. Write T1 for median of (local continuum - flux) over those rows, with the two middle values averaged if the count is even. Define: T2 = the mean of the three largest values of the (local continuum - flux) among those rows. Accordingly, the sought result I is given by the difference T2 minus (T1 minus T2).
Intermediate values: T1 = -0.24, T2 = 0.0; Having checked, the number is 0.3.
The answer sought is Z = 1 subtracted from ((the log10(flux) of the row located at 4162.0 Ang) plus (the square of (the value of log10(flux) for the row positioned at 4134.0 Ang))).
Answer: -0.15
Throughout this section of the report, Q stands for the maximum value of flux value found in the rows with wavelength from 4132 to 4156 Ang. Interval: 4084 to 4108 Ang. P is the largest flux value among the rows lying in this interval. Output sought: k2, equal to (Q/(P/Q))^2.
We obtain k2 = 21.4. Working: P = 3.534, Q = 4.041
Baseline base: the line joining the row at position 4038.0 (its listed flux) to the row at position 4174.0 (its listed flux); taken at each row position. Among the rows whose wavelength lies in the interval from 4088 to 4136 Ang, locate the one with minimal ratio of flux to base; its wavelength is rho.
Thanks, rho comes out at 4102.0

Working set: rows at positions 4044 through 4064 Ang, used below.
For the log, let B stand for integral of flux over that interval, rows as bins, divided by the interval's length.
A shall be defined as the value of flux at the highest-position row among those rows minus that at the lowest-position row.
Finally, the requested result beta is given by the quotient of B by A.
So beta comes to -24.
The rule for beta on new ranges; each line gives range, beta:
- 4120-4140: 5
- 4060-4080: -17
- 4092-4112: 8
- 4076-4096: -104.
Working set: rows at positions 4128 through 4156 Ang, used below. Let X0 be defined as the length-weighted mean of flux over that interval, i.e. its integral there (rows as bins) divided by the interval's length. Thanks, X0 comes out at 3.27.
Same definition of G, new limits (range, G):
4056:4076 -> 0.11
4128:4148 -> 0.40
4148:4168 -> 0.38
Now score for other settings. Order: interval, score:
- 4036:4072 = 4070.0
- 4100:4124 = 4122.0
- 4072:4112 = 4106.0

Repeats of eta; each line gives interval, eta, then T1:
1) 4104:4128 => 0.0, 1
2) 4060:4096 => 0.7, 2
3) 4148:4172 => 0.7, 2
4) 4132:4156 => 1.6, 5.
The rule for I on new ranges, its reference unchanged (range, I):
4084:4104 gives 0.4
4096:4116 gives 0.5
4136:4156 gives 0.3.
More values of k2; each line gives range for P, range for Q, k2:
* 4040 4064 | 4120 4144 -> 20.0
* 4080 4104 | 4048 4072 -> 10.2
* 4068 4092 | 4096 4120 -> 10.7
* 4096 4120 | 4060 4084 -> 20.4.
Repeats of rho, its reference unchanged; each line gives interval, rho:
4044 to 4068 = 4066.0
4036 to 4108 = 4102.0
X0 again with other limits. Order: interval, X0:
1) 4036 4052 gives 3.59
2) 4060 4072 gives 3.42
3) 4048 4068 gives 3.47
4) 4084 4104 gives 3.13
